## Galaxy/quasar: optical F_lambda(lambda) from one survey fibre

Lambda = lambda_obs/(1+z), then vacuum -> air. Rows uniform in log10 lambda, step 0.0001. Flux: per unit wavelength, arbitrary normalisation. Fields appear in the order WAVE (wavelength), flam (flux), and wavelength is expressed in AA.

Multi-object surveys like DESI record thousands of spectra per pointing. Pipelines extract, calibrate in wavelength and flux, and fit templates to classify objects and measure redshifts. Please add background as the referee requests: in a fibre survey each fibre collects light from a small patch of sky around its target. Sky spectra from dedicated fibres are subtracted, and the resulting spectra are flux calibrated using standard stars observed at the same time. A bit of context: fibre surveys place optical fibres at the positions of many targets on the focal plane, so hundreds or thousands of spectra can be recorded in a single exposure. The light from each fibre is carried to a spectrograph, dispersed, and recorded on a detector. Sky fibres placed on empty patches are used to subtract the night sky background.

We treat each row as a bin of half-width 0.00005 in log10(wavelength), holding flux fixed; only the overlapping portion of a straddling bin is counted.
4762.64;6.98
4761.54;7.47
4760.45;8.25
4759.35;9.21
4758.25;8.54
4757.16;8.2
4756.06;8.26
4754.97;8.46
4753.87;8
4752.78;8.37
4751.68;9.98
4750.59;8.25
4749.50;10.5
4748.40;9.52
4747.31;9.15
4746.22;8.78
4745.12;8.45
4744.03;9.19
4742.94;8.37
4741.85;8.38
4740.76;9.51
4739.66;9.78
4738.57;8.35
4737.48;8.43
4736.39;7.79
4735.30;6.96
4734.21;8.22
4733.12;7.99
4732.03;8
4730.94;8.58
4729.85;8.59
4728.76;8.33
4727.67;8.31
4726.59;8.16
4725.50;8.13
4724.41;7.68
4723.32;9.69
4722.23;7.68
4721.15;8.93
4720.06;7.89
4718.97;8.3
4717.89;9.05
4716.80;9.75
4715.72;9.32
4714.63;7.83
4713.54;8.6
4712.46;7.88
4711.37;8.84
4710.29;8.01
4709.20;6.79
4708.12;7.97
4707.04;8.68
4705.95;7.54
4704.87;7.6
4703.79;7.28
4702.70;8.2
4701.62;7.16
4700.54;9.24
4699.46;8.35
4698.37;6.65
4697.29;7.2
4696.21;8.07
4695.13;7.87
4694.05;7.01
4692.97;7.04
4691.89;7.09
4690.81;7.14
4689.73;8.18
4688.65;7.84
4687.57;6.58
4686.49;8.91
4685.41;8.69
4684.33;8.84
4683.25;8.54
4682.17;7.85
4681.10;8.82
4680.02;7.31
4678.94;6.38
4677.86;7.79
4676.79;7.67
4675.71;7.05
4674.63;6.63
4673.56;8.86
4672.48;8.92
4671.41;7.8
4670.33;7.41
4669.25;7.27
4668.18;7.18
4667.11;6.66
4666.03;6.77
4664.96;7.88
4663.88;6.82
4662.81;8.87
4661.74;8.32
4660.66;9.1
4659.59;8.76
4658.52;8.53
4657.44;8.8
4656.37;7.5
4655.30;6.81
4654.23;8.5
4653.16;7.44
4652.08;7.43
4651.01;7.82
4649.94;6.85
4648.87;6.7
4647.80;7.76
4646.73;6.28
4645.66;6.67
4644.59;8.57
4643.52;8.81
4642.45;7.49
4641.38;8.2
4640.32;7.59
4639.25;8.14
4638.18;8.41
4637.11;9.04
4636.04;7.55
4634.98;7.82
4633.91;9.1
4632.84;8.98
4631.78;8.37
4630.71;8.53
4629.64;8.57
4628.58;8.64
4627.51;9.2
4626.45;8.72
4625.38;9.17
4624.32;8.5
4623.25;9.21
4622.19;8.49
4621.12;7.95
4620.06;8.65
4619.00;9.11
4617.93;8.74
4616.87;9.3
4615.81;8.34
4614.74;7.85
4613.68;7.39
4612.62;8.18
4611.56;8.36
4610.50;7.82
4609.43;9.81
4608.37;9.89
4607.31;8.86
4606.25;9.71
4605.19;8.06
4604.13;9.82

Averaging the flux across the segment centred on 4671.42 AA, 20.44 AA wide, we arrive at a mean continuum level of 7.60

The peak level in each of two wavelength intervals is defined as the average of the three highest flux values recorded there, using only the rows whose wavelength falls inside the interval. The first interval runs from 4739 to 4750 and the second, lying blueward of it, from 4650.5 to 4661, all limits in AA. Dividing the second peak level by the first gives 0.89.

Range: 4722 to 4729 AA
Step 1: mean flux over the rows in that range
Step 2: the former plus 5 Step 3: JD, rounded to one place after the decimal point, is 13.3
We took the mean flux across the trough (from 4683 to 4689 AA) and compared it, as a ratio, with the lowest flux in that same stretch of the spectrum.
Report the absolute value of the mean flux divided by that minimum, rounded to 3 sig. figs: 1.25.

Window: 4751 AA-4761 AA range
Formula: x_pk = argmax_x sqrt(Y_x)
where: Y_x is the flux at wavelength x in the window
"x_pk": 4751.68 AA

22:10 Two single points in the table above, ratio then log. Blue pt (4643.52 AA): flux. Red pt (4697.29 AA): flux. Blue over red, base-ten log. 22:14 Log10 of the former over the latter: 0.09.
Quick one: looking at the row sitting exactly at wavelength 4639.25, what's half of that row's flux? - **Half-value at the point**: 4.07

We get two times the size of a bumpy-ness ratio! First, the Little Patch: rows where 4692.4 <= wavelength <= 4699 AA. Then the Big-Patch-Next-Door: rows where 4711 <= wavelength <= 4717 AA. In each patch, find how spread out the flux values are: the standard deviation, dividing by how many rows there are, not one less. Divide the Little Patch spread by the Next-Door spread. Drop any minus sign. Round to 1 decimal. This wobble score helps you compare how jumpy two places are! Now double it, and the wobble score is 1.4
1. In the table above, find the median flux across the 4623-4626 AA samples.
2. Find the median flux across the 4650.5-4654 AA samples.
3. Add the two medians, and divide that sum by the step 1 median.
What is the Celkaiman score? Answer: 1.81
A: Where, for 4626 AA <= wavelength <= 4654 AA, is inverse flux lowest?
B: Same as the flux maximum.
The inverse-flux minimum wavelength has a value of 4627.51 AA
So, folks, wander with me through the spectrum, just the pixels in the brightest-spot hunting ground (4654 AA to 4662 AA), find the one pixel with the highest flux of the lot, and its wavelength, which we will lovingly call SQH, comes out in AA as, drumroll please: 4660.66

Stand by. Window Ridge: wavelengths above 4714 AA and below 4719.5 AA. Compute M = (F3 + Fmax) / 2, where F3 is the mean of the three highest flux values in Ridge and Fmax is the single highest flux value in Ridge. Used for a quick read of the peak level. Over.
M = 9.56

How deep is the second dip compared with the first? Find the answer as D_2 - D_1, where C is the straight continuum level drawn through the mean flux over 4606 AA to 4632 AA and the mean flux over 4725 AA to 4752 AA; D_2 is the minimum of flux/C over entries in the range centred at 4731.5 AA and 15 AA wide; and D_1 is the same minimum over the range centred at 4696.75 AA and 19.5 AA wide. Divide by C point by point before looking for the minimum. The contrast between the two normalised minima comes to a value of 0.046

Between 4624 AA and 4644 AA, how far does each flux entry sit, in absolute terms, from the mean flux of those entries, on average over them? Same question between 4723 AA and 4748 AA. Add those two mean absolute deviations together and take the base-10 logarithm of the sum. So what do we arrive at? -0.038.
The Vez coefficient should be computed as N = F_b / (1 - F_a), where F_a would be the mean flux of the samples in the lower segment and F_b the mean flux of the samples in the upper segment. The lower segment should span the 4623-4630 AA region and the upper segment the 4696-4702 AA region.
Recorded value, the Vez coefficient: -0.99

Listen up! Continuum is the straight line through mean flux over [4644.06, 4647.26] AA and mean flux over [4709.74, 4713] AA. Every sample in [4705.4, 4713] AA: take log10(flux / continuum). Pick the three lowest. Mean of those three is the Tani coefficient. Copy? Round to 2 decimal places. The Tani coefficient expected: -0.05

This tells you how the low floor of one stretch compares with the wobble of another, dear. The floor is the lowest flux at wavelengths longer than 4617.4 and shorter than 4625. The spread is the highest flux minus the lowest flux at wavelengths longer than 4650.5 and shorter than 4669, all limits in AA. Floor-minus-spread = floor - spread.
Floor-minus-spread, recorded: 5.5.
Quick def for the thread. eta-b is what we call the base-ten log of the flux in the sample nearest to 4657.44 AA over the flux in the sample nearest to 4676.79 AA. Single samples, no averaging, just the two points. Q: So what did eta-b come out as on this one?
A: 0.060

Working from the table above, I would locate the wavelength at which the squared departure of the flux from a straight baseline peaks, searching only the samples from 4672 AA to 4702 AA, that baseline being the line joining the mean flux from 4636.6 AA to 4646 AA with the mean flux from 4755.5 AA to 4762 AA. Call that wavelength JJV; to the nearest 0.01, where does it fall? 4678.94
